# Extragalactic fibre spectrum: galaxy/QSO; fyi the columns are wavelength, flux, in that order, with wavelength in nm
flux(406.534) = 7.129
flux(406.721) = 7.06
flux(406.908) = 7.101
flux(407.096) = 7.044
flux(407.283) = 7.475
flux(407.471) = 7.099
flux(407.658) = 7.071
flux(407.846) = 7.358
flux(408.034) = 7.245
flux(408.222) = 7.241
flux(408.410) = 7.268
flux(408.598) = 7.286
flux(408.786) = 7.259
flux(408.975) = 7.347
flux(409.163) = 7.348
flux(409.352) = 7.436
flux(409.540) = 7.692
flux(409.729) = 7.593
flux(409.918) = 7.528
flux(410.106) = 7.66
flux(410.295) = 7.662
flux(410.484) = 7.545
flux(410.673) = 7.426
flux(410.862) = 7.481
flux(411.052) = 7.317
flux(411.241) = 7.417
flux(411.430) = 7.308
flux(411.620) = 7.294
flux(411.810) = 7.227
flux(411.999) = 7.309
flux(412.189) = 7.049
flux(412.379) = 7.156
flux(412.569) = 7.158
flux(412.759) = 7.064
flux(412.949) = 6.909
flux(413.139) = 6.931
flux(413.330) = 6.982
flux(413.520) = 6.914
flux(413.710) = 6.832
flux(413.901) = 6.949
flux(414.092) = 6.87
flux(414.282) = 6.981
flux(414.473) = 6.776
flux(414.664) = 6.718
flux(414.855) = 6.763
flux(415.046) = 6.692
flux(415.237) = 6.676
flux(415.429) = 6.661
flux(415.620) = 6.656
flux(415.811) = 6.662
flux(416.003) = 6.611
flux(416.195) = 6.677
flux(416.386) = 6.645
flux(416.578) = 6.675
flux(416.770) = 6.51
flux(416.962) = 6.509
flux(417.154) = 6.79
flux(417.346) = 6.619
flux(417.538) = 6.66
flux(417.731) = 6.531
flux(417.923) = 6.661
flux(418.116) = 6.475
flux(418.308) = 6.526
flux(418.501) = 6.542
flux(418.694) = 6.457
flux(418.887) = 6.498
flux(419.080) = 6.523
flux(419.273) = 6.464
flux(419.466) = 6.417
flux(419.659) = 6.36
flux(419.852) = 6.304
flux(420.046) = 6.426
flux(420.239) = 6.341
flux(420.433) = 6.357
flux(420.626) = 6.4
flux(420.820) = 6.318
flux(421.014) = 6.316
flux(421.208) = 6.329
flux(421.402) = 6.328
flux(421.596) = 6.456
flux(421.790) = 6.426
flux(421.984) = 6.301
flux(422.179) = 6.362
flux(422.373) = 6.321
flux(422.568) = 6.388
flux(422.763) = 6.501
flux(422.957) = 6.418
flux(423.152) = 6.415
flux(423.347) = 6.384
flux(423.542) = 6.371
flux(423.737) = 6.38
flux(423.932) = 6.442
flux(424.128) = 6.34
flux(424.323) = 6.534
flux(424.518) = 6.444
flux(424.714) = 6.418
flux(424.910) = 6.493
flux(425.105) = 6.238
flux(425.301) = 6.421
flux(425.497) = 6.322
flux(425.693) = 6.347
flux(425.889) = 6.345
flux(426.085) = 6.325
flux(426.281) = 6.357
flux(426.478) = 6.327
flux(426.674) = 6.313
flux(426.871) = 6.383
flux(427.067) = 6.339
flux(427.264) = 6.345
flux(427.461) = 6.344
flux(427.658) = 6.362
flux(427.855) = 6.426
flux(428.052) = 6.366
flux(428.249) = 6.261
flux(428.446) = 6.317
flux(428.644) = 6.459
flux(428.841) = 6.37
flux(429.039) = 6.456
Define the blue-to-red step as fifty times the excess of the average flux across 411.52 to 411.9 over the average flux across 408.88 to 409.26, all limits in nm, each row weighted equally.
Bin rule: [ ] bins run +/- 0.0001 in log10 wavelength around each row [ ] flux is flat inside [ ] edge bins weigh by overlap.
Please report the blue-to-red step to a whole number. -4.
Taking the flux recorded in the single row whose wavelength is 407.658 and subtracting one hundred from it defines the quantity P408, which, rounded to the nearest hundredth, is -92.93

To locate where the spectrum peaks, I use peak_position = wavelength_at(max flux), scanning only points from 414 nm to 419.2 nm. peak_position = 414.282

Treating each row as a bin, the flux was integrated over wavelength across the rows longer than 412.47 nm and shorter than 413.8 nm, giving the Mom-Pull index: 9.3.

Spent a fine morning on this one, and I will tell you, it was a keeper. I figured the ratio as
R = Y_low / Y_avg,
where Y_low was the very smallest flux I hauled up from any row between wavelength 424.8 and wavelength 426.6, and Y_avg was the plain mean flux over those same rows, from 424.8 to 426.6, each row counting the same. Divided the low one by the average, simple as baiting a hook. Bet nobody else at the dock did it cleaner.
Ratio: 0.982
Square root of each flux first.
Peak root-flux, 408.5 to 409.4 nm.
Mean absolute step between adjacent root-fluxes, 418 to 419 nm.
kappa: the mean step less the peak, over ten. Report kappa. -0.272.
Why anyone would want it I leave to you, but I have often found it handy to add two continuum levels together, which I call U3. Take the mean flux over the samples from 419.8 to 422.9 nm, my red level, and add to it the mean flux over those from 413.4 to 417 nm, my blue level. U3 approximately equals 13.1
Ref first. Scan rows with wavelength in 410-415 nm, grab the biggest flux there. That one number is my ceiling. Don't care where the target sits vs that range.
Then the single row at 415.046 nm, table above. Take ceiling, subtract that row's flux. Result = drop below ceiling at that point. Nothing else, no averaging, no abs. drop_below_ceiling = 0.97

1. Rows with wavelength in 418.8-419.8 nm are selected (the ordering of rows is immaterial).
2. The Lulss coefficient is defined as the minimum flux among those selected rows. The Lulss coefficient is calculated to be 6.36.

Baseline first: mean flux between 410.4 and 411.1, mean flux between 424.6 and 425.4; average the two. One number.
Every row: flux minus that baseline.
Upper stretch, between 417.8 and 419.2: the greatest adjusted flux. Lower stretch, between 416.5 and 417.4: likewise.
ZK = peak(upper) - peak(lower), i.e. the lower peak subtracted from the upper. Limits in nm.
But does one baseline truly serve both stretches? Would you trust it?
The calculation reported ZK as -0.13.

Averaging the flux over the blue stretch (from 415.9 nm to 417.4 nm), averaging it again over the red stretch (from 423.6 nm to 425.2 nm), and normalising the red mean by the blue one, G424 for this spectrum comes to 0.97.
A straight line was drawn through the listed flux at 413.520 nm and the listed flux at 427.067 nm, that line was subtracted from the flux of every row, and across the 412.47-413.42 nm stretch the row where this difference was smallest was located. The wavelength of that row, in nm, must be 412.949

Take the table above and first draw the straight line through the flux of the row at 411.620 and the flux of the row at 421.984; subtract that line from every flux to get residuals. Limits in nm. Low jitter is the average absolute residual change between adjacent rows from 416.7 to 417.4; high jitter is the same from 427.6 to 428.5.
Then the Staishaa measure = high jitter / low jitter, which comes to 0.46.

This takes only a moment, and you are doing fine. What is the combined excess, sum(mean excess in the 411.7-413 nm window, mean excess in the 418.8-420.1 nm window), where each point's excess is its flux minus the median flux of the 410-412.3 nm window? -1.2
